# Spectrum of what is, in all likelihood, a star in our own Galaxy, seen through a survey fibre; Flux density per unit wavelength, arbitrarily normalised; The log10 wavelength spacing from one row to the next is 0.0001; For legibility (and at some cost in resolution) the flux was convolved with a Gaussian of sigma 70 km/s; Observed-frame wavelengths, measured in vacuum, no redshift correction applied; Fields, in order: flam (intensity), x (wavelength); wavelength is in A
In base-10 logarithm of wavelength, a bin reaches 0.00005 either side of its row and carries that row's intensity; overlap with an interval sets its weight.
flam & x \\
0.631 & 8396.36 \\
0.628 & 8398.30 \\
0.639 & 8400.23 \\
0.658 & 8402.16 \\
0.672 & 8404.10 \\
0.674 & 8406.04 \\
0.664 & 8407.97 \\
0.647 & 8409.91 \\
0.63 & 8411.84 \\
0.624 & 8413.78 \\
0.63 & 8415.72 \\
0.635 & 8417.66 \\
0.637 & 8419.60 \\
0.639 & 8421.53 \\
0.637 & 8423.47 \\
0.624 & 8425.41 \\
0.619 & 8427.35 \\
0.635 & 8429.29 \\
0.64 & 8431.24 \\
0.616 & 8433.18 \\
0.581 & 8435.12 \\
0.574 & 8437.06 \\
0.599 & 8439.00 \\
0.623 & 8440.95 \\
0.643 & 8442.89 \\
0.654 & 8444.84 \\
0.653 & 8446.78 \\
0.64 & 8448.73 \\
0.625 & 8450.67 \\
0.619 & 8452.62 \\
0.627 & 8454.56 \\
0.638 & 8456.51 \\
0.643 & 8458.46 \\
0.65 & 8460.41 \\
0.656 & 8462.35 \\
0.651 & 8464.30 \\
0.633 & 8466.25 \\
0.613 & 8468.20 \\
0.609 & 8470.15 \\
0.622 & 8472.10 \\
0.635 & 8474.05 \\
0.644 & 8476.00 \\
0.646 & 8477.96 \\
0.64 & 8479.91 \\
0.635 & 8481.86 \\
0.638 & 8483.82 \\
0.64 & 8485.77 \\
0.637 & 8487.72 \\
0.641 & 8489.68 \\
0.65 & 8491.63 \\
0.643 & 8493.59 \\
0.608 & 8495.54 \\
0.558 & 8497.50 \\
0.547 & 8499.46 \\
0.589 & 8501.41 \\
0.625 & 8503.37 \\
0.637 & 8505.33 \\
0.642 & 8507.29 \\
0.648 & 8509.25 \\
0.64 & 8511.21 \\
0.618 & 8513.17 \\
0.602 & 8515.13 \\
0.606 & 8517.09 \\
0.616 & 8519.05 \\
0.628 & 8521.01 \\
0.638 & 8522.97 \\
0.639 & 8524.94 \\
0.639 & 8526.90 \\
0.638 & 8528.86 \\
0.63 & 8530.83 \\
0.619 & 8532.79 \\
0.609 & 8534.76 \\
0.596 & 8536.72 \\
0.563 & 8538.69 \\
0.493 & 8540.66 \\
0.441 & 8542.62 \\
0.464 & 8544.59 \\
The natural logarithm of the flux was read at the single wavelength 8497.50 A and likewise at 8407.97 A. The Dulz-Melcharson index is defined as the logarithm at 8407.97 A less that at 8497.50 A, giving 0.17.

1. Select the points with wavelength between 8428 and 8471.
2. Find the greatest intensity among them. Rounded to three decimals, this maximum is 0.656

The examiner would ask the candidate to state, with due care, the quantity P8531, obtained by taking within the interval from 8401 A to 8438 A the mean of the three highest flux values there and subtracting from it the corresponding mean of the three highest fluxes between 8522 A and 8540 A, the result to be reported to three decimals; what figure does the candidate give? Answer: 0.031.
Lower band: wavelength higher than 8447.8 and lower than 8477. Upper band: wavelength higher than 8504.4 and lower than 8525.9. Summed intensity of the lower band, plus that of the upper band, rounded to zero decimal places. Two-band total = 16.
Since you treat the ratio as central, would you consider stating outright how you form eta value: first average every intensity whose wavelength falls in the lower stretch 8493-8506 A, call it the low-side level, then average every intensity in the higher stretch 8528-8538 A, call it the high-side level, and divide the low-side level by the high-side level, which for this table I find 0.97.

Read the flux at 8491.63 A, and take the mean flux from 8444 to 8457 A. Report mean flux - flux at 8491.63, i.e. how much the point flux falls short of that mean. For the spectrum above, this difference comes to -0.013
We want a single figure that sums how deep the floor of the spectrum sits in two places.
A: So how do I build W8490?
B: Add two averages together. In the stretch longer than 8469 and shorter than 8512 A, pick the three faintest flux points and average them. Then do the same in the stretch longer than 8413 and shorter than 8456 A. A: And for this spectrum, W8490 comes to 1.15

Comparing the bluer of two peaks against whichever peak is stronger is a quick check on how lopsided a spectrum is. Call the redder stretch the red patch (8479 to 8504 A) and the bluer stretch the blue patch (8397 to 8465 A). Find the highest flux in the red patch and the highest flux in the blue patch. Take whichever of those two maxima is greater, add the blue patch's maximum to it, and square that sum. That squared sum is 1.82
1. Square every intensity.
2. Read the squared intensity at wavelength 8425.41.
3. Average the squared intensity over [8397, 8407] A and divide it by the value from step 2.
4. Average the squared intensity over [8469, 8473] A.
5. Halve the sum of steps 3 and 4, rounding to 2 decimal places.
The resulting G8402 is 0.74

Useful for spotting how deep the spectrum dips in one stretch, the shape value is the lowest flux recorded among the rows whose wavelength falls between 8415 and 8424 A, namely 0.63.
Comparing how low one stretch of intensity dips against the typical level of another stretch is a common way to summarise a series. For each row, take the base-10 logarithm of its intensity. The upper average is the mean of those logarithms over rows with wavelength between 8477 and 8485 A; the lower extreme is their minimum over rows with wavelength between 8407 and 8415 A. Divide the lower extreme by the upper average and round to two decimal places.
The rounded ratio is 1.06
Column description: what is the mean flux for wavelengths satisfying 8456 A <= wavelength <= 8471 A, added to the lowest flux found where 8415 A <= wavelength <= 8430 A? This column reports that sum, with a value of 1.26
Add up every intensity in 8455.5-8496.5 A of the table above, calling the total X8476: 13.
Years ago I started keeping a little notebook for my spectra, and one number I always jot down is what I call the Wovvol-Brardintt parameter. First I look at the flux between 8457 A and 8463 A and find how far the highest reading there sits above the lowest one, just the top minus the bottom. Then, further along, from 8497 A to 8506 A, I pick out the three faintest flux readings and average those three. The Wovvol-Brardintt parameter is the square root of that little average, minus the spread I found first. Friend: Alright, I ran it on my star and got 0.738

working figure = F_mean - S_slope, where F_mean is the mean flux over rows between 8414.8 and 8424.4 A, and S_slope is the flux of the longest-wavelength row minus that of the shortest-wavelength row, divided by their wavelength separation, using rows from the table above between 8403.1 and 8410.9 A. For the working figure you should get 0.640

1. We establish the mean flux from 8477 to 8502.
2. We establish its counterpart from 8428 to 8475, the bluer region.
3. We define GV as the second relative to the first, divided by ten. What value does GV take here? 0.101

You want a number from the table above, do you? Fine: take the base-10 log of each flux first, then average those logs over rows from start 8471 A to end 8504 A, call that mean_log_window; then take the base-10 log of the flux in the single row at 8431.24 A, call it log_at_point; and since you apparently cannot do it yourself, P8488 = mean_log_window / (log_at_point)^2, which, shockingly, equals -5.48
